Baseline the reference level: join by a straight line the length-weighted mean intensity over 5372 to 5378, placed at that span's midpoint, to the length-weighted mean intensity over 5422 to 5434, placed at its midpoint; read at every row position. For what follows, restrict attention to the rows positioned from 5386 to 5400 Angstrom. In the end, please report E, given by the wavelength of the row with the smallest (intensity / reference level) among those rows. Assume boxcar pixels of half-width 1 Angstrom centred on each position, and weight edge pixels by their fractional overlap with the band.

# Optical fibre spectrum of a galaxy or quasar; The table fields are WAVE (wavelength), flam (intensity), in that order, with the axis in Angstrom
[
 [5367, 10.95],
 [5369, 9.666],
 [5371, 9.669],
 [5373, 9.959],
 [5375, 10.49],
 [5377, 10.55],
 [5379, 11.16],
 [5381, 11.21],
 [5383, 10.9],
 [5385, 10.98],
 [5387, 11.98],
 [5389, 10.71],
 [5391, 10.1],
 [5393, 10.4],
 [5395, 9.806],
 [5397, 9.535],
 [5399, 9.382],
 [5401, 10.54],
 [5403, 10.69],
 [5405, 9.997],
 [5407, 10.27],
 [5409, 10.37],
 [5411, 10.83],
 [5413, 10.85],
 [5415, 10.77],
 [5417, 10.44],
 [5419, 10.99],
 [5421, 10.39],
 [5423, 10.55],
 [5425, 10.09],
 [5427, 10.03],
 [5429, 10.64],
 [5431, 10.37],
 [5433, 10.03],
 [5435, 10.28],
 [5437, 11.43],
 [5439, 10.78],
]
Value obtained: 5399 Angstrom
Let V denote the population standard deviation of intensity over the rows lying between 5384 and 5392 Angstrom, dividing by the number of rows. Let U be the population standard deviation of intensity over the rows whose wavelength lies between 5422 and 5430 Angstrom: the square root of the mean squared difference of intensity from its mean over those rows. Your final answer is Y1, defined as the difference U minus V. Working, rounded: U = 0.27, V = 0.68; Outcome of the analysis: -0.4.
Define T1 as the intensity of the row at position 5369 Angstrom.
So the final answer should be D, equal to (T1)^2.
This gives 93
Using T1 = 9.666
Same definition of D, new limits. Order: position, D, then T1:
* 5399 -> 88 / 9.382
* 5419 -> 121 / 10.99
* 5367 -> 120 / 10.95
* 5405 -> 100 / 9.997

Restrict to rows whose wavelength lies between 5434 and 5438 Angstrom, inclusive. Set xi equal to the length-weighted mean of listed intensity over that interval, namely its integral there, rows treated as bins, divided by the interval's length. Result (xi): 10.9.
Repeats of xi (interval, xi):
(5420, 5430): 10.3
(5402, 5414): 10.5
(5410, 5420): 10.8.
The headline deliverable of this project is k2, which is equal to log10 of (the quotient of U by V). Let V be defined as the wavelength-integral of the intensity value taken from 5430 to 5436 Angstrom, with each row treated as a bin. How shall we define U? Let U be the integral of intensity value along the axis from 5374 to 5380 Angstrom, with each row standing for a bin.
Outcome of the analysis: 0.02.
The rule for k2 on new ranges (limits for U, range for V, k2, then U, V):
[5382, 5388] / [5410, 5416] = 0.02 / 68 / 64.9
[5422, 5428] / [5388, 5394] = -0.01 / 61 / 62.4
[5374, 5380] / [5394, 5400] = 0.05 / 64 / 57.4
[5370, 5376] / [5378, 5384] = -0.04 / 60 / 66.5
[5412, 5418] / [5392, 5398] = 0.03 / 64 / 59.5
